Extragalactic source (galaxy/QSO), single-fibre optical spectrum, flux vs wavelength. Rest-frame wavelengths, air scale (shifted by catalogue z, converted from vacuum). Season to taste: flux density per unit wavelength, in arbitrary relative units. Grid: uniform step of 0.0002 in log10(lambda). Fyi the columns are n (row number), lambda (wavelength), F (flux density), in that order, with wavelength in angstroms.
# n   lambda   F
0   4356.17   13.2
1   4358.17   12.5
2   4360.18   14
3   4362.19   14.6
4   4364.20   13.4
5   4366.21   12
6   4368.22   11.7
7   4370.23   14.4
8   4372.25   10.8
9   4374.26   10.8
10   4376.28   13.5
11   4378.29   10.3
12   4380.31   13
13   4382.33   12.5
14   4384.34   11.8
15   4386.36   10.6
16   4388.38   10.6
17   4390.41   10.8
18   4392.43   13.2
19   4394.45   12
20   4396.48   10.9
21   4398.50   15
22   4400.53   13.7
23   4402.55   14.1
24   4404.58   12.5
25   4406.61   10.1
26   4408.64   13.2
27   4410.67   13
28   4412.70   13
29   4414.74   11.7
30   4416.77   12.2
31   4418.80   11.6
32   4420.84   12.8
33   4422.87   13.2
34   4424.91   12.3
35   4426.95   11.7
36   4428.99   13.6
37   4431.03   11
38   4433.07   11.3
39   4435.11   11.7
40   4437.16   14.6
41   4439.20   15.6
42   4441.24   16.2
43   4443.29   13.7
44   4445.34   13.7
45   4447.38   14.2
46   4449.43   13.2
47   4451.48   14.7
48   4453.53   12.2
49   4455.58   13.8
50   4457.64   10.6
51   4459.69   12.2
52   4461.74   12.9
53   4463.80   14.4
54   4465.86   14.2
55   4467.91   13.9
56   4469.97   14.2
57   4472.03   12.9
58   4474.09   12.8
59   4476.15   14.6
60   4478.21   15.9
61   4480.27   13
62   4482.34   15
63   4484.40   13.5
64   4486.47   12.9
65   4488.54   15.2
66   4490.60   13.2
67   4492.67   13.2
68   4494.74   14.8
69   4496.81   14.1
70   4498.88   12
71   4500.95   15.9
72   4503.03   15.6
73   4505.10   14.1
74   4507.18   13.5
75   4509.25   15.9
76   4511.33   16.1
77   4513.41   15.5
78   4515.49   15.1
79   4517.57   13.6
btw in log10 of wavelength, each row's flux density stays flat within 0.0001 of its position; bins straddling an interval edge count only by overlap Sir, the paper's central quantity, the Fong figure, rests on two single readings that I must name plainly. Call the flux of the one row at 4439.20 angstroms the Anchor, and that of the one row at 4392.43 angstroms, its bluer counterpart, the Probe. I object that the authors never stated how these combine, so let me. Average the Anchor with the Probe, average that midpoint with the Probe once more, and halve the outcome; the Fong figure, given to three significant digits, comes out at 6.90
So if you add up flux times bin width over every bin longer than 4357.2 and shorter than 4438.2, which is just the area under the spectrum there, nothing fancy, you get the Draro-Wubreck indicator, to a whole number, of 1004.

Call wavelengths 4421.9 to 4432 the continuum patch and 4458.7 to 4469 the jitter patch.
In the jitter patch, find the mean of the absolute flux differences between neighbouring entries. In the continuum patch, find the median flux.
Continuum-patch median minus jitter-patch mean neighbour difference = 11.6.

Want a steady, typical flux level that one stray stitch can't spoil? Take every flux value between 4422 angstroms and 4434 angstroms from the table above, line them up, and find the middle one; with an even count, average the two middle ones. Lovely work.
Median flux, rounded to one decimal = 12.0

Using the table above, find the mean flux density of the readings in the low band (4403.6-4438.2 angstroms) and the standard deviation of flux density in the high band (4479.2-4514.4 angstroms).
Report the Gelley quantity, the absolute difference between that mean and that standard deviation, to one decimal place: 11.1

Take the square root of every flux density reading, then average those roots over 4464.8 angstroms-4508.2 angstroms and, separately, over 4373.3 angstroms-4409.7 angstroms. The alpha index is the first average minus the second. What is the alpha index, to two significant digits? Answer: 0.26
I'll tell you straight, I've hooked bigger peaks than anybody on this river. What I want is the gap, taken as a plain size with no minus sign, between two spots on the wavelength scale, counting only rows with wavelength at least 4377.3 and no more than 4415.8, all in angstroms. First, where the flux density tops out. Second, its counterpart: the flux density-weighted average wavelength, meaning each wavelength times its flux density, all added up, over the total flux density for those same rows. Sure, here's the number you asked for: 1.6 angstroms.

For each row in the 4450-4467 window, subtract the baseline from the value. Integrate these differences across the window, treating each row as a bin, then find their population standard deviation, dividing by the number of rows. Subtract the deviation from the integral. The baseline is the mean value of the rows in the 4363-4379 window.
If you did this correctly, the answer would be 15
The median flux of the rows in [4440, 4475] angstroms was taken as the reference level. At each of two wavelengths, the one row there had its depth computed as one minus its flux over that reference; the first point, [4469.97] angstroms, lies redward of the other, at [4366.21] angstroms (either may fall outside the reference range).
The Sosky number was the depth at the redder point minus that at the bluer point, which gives -0.16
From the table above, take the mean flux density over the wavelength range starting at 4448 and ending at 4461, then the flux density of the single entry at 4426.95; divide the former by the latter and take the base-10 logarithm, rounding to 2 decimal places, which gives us 0.04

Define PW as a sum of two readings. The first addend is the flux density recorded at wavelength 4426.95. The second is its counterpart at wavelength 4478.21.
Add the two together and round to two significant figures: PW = 28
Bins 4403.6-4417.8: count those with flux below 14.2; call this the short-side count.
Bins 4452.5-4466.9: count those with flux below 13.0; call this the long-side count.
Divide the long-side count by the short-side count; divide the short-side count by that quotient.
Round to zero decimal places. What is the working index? 12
